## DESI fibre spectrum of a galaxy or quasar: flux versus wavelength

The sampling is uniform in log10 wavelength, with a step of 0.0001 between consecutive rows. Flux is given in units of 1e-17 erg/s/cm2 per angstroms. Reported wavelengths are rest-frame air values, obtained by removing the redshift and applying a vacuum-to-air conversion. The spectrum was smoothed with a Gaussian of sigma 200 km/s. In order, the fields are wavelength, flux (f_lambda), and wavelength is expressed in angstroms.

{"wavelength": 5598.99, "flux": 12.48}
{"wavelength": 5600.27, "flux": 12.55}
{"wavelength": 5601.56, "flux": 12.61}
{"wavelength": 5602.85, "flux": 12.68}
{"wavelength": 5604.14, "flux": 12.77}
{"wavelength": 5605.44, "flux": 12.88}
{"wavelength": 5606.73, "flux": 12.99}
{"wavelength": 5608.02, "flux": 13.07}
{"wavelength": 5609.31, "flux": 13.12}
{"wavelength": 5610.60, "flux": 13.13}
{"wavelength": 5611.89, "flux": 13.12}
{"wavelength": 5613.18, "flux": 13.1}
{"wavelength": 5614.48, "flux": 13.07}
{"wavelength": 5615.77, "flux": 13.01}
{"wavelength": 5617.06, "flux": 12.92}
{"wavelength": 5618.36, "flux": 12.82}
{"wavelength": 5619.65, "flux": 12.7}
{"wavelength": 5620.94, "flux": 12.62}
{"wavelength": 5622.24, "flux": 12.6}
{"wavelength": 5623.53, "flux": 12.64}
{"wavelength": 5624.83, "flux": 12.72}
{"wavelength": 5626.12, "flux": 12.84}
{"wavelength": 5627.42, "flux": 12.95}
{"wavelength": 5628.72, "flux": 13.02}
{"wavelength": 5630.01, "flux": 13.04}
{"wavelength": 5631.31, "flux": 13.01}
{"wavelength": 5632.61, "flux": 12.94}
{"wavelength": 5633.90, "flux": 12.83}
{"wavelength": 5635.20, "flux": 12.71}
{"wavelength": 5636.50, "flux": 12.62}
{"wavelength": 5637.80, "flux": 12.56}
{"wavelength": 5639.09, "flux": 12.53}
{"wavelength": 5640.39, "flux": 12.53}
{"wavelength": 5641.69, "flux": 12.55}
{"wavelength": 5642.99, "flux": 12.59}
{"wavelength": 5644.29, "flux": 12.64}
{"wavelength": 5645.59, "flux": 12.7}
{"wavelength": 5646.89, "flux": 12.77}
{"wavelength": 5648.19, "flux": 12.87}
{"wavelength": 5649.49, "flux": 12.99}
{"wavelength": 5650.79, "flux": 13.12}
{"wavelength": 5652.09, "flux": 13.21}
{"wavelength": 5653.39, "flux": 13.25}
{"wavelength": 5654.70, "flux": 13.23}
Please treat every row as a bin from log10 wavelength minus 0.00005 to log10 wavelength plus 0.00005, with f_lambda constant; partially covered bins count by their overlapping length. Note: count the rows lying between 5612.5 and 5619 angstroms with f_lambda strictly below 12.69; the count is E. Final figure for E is 0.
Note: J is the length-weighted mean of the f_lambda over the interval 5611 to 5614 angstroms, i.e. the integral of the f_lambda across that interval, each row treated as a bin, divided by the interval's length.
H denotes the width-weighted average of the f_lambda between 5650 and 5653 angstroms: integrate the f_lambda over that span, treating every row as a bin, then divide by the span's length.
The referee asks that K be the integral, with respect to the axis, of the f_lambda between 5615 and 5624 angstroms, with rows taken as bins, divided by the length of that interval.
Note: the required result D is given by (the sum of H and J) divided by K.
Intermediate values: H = 13.2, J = 13.1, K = 12.8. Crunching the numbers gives 2.06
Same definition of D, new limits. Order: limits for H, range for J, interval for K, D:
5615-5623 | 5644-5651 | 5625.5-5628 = 1.99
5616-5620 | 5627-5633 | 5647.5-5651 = 1.99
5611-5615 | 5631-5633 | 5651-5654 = 1.97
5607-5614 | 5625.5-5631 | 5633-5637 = 2.04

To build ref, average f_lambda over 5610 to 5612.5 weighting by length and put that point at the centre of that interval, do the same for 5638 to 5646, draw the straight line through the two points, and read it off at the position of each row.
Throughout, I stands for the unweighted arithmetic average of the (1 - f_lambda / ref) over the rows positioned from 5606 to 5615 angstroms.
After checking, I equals 0.005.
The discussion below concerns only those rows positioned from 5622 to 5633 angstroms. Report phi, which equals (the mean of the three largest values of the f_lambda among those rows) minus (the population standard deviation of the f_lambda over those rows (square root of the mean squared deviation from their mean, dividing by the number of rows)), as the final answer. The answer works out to 12.9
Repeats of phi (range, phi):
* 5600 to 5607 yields 12.7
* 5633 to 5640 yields 12.6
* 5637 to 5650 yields 12.7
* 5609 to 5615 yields 13.1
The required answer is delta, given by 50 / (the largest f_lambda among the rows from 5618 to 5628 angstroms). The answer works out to 3.86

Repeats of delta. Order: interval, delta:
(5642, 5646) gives 3.94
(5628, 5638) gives 3.83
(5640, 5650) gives 3.85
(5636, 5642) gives 3.96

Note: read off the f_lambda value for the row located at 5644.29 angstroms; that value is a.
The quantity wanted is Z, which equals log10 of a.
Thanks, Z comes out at 1.10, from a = 12.64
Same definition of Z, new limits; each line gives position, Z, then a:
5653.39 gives 1.12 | 13.25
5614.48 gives 1.12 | 13.07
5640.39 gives 1.10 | 12.53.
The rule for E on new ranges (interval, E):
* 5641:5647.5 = 3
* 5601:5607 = 2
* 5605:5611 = 0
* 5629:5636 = 0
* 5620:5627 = 3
